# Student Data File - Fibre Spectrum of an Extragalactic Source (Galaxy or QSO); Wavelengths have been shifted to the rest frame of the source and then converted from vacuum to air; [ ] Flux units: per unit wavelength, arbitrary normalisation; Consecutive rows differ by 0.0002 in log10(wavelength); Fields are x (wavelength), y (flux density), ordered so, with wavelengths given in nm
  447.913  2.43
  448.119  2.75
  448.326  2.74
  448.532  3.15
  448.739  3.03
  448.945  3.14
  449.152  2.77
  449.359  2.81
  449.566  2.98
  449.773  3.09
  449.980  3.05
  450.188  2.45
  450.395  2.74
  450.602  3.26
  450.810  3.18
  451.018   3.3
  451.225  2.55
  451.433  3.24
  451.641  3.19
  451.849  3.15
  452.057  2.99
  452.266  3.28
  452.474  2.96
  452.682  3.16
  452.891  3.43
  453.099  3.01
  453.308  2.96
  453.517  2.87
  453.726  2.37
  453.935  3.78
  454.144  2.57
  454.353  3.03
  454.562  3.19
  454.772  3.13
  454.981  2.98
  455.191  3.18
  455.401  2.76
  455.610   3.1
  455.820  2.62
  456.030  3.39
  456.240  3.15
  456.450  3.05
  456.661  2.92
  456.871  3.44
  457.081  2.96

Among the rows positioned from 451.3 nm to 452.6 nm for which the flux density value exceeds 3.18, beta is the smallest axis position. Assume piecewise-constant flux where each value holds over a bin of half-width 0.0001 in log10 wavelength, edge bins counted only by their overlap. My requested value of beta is 451.433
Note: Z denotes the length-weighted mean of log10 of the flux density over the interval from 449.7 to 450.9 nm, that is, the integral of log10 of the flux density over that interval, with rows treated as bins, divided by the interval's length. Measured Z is 0.469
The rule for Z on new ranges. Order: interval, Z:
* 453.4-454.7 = 0.468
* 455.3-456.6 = 0.477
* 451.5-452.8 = 0.495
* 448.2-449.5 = 0.467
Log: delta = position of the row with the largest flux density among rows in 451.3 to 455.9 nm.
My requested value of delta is 453.935 nm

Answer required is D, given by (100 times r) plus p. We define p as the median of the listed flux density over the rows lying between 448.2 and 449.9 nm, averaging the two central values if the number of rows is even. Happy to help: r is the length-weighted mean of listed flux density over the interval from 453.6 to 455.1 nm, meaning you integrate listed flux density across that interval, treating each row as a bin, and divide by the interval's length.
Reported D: 304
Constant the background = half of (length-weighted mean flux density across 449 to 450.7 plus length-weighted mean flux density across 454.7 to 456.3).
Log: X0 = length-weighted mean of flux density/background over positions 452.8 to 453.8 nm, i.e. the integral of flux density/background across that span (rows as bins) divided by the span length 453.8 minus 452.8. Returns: 0.99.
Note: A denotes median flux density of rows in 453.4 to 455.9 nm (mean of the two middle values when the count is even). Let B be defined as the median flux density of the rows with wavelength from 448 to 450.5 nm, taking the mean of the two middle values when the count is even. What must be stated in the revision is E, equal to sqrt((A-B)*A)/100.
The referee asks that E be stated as 0.006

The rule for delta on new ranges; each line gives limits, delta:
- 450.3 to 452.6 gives 451.018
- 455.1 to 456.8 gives 456.030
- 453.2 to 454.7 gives 453.935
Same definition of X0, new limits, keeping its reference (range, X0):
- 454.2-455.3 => 1.04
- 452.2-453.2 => 1.07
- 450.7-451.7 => 1.04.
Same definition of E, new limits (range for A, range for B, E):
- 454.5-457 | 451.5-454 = 0.003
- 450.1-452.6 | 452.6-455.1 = 0.007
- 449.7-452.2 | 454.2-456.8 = 0.004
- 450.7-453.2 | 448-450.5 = 0.009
